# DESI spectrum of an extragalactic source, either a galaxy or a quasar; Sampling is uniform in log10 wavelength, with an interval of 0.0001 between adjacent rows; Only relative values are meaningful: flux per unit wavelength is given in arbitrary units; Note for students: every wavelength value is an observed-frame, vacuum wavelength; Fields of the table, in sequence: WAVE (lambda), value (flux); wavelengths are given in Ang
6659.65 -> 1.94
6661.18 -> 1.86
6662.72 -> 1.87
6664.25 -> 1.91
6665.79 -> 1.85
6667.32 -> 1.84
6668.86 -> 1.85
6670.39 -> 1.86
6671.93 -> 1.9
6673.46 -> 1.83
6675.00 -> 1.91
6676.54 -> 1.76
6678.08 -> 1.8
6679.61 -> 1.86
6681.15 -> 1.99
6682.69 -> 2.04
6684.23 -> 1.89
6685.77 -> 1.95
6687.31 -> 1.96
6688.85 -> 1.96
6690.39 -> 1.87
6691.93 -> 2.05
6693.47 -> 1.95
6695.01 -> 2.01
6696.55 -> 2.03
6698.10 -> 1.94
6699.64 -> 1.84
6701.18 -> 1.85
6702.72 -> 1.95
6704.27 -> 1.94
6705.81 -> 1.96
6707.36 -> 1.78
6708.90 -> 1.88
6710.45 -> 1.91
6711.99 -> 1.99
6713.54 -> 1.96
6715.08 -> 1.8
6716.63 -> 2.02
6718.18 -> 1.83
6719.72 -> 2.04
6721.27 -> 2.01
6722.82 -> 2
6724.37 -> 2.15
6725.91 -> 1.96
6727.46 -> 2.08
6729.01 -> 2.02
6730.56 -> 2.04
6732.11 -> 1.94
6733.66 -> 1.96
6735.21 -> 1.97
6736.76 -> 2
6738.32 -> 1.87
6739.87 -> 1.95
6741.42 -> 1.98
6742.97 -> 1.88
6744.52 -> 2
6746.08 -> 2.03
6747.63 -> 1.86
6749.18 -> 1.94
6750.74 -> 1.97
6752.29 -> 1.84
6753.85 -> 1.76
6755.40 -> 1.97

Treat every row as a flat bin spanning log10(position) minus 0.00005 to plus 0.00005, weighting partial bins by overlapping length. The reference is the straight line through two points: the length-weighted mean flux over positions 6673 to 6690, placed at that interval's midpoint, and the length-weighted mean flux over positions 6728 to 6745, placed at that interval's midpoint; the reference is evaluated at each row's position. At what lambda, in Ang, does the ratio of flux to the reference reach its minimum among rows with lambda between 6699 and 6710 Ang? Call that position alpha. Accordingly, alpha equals 6707.36 Ang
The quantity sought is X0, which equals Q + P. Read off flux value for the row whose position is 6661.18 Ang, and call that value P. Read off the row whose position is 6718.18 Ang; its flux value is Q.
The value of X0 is 3.69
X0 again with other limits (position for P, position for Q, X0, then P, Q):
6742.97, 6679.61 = 3.74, 1.88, 1.86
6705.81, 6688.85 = 3.92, 1.96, 1.96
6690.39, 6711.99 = 3.86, 1.87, 1.99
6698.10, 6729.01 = 3.96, 1.94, 2.02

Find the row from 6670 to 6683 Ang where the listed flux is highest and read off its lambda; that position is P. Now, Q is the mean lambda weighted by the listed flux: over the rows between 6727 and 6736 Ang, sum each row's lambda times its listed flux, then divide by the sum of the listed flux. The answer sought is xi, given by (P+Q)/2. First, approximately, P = 6682.69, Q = 6731.3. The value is 6707.0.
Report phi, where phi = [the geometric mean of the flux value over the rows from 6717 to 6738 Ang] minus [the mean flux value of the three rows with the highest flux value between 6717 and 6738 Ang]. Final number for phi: -0.091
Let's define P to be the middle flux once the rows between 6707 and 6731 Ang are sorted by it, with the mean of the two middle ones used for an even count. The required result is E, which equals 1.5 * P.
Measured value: 2.99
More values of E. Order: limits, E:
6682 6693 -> 2.94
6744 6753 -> 2.93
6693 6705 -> 2.92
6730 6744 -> 2.94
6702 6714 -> 2.92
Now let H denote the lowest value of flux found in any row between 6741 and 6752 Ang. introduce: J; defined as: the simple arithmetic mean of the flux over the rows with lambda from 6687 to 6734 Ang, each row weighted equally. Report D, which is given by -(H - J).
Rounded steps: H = 1.86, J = 1.96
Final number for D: 0.10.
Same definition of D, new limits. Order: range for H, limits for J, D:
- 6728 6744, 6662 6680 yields -0.02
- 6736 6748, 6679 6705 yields 0.09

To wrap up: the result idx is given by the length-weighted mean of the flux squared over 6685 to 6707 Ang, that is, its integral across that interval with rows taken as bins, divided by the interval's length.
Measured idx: 3.8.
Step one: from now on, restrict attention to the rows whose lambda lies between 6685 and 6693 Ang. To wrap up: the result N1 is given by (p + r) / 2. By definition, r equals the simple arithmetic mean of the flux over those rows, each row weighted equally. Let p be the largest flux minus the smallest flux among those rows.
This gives 1.069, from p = 0.18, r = 1.96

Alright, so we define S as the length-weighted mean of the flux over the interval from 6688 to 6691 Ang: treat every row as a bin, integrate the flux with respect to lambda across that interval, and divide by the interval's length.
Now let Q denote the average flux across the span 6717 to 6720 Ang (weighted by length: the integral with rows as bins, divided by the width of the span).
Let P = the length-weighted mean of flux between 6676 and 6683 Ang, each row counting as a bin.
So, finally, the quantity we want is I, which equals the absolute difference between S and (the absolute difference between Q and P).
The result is 1.87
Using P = 1.89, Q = 1.93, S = 1.92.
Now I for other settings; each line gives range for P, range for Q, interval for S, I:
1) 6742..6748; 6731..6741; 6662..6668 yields 1.87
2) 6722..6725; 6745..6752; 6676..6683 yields 1.76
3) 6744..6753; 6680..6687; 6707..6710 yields 1.82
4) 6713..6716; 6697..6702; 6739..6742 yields 1.96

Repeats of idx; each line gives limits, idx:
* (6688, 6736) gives 3.8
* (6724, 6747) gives 3.9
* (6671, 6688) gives 3.6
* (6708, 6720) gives 3.7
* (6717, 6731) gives 4.1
